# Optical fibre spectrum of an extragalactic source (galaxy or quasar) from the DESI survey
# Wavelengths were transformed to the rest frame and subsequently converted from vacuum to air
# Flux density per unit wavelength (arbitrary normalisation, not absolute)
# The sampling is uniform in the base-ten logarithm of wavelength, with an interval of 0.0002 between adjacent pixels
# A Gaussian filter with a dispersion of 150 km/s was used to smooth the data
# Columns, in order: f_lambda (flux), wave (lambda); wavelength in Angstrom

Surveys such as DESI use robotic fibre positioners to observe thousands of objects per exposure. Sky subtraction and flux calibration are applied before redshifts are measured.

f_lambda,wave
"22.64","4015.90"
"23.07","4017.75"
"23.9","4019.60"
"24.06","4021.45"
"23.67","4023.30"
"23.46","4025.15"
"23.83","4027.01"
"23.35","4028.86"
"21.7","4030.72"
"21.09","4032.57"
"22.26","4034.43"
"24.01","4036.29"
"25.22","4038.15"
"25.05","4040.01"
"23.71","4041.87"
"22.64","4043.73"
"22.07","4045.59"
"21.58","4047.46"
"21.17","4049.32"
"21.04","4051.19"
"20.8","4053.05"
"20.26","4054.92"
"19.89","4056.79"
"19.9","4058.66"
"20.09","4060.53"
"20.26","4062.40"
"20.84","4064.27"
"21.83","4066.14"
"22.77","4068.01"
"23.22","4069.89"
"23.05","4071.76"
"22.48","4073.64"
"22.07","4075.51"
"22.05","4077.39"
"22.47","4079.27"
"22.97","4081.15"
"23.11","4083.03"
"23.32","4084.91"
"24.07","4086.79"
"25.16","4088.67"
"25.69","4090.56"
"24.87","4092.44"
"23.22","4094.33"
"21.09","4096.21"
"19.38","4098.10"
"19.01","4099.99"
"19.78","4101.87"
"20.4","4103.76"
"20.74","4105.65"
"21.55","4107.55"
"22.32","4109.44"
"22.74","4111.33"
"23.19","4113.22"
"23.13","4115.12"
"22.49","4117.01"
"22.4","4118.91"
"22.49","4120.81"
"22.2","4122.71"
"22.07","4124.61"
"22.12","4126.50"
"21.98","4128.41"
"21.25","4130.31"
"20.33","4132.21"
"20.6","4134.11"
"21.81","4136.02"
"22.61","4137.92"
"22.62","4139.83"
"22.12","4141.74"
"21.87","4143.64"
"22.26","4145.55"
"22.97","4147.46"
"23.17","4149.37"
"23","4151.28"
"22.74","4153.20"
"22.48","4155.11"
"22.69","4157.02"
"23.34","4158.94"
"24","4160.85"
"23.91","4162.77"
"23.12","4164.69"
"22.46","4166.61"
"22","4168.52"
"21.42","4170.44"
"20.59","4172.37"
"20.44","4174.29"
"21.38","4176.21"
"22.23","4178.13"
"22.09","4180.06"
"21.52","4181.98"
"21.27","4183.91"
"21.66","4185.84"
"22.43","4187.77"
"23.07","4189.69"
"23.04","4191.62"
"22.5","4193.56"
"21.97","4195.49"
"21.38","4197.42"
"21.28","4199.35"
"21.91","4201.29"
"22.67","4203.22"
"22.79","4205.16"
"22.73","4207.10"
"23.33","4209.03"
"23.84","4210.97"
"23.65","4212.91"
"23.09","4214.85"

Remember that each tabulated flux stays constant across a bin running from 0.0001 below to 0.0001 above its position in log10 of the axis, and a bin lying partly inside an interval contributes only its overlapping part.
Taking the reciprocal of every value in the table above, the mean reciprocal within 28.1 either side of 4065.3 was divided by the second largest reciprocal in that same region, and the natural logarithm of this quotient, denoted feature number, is -0.12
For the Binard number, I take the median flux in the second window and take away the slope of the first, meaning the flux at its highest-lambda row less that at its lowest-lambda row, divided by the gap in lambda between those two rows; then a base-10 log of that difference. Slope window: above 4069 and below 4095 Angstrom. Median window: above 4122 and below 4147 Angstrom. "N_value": 1.34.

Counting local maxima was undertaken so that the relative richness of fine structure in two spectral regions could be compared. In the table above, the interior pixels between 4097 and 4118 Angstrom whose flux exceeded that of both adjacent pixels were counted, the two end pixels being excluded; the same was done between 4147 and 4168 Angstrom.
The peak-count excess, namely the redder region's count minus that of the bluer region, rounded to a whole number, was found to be 1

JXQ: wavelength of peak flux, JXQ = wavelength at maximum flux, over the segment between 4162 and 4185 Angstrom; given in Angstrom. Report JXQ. 4162.77 Angstrom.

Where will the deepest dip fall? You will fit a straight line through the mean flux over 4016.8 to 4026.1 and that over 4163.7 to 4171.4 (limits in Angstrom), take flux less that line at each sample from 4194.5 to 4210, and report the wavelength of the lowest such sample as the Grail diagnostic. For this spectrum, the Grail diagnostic 4199.35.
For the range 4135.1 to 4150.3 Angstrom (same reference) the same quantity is 4136.02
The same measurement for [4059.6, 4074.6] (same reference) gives 4060.53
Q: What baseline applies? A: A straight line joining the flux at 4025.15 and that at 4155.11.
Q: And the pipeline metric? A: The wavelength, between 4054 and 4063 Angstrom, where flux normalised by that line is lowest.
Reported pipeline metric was 4056.79 Angstrom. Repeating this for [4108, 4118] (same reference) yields 4109.44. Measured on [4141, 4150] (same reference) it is 4143.64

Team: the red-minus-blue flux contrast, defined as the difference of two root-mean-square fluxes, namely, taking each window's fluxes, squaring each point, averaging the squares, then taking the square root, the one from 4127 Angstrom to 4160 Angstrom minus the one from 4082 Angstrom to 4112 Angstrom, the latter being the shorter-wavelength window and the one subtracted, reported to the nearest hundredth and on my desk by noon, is -0.13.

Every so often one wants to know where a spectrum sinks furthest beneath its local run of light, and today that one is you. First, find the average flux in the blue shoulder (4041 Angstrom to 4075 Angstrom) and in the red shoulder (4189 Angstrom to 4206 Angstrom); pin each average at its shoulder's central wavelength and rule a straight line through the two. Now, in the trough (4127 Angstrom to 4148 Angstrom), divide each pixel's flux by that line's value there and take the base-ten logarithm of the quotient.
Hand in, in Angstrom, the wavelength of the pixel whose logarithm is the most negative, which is 4132.21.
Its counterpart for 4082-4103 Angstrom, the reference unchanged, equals 4099.99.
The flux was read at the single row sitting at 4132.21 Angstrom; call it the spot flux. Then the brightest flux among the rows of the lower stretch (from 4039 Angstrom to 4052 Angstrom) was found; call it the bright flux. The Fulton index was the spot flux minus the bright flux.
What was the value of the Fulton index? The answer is -4.7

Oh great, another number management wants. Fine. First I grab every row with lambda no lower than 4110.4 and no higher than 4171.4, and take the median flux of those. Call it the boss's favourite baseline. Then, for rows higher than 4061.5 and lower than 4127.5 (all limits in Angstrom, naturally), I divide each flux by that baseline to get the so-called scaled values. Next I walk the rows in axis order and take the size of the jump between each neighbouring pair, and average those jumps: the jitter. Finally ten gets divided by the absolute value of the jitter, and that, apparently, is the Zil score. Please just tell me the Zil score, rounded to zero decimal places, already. 383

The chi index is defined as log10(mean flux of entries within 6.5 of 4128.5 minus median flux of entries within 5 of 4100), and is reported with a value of 0.24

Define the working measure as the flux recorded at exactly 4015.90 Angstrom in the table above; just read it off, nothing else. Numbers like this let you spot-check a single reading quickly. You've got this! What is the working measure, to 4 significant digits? 22.64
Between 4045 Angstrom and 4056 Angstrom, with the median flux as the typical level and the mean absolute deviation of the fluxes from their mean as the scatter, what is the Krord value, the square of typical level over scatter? 2167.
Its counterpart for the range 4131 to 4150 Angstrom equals 986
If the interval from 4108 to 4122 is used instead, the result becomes 5955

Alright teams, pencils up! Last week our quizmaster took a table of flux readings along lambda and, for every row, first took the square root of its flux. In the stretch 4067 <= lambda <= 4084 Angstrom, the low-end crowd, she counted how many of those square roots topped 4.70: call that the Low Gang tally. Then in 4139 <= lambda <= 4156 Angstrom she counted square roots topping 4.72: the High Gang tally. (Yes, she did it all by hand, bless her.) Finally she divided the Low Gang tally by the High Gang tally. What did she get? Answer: 1.17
